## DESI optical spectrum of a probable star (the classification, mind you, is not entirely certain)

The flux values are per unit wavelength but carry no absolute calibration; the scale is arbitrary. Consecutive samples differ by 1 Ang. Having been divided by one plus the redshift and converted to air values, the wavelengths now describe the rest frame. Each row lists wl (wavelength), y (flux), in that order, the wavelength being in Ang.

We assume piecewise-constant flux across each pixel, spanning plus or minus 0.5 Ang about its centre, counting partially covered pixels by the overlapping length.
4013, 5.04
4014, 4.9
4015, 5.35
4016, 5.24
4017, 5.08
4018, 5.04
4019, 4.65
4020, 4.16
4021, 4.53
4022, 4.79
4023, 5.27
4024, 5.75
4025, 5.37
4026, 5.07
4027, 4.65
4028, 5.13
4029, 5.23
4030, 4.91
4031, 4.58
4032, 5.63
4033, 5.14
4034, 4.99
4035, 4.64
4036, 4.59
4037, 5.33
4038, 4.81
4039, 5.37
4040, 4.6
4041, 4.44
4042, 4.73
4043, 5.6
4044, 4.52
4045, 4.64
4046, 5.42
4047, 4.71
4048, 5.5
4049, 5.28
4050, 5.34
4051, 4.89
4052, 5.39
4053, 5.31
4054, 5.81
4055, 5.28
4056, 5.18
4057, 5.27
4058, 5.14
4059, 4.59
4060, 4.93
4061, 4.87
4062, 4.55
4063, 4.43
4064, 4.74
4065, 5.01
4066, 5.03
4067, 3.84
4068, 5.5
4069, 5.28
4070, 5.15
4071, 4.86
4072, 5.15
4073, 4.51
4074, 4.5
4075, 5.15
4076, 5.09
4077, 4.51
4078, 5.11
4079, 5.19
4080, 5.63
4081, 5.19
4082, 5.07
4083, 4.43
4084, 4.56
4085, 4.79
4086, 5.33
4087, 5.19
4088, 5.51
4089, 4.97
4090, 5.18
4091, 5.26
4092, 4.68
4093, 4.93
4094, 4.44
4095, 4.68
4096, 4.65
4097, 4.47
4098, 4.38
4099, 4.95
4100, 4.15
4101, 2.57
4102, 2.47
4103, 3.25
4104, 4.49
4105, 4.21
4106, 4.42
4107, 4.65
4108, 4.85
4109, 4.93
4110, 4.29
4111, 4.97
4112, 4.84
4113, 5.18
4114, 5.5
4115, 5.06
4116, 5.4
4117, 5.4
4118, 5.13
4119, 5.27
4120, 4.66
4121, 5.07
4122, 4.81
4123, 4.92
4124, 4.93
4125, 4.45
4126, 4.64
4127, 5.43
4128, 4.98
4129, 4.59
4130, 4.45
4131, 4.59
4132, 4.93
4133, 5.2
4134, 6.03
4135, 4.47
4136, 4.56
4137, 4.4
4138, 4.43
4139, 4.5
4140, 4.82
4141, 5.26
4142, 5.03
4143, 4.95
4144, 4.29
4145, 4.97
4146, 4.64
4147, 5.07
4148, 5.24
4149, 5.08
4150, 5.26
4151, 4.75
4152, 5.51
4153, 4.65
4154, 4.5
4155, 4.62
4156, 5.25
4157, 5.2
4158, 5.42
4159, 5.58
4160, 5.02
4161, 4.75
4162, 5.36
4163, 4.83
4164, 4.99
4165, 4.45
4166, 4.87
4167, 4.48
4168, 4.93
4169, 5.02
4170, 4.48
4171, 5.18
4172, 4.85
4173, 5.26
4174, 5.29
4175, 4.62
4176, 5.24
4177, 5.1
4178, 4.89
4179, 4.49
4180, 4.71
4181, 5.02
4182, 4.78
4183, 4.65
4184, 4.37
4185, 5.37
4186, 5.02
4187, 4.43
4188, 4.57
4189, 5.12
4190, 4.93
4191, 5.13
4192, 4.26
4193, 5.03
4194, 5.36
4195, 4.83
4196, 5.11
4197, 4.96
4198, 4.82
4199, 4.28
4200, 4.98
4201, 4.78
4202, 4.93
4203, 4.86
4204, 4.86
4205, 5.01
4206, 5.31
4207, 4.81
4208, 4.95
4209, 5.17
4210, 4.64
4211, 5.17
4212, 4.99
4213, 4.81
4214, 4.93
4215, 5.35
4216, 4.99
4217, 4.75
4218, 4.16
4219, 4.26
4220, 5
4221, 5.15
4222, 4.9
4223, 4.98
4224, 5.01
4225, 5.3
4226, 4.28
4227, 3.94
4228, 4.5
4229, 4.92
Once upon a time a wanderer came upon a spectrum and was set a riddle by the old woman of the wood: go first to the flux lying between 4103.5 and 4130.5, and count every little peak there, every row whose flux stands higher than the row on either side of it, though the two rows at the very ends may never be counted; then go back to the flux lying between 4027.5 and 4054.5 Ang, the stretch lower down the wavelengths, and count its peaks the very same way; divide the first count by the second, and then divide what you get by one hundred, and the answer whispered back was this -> 0.0078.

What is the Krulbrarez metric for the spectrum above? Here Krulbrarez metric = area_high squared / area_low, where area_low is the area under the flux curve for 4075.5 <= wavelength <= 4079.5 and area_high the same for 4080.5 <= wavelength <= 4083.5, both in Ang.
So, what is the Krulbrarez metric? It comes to 11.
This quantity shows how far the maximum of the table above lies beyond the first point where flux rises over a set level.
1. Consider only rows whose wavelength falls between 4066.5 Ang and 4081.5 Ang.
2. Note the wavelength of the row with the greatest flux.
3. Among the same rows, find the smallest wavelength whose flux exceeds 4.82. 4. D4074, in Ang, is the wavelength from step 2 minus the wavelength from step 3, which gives 12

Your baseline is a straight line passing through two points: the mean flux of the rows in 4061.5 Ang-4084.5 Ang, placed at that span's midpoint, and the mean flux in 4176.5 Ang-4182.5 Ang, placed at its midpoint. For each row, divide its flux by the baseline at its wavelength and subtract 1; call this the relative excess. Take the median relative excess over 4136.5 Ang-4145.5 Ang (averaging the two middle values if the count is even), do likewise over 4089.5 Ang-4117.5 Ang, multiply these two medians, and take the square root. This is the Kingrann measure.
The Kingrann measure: 0.017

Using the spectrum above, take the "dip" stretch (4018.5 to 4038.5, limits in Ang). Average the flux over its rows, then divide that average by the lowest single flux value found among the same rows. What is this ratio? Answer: 1.19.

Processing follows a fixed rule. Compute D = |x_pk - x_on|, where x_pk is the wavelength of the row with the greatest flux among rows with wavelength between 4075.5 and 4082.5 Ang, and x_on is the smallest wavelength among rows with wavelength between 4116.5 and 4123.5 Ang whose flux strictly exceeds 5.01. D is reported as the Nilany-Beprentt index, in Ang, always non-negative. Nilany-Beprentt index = 37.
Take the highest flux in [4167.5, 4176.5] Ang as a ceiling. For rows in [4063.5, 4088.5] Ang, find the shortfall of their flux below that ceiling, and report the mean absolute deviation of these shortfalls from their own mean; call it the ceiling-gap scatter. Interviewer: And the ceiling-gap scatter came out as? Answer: 0.32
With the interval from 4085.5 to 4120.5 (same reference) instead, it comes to 0.49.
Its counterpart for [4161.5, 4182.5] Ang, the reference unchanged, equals 0.23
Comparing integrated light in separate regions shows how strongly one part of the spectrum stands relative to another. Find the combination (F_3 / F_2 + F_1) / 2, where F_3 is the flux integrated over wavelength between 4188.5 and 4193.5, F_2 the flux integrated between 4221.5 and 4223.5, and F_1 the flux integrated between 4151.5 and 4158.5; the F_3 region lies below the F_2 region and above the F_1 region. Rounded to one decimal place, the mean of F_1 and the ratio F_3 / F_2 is 18.8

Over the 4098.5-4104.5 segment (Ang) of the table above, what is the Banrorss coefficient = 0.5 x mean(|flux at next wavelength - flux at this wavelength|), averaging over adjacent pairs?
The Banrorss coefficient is 0.45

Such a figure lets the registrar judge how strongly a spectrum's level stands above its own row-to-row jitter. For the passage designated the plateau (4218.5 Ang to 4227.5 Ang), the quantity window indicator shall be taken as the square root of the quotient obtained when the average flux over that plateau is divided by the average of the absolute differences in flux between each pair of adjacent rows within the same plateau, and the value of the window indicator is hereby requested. 3.62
